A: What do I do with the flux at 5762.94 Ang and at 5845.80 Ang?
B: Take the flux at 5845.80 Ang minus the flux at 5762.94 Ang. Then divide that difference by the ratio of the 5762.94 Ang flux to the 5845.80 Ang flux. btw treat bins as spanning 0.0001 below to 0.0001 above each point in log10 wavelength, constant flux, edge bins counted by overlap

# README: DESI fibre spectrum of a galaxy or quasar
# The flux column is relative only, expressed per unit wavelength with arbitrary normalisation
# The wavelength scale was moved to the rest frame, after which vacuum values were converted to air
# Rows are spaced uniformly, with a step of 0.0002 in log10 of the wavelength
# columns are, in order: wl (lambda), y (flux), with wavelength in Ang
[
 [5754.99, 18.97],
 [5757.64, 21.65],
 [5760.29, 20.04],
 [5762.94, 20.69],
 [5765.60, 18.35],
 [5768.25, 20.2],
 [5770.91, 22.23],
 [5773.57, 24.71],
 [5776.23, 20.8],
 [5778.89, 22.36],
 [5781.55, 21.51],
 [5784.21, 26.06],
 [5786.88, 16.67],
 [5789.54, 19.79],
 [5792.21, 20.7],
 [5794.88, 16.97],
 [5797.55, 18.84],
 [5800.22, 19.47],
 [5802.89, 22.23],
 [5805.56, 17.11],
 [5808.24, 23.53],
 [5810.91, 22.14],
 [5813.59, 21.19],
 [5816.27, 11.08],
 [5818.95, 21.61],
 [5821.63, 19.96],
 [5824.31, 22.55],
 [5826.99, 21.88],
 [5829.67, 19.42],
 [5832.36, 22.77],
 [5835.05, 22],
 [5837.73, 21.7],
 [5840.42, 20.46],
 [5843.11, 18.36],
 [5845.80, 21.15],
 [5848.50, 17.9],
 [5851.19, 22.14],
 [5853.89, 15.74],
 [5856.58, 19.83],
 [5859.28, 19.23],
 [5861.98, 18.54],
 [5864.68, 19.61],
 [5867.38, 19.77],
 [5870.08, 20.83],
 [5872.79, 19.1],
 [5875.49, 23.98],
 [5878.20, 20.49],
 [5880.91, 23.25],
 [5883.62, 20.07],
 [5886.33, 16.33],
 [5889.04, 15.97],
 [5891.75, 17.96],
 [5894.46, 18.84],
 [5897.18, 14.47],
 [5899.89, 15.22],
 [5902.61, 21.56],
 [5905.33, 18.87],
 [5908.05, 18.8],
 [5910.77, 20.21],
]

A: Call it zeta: 0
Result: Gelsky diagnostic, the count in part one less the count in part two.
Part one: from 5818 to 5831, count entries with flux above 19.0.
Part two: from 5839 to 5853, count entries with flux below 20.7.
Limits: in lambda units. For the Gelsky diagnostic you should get 2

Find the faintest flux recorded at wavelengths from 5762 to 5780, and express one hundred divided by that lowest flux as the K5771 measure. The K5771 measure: 5.4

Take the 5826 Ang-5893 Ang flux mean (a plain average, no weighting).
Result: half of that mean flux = 10.0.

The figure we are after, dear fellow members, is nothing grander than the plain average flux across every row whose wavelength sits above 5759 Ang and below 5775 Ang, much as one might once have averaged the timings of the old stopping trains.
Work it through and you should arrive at 21.0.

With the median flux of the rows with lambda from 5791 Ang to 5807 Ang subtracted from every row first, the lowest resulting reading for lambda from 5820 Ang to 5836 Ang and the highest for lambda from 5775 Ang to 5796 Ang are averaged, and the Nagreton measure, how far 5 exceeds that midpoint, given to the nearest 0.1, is 1.4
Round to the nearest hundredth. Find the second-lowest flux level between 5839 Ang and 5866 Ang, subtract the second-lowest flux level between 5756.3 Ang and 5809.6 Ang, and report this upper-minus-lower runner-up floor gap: 0.93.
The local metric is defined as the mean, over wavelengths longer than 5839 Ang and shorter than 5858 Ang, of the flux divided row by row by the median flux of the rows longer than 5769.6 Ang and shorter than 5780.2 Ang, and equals 0.87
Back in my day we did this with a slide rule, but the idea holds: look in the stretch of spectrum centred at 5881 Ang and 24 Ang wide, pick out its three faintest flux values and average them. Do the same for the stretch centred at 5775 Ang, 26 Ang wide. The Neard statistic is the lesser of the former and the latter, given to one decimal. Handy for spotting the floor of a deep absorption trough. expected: 16.8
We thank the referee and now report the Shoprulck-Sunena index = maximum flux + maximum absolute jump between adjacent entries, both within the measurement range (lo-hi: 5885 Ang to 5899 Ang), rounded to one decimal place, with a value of 23.2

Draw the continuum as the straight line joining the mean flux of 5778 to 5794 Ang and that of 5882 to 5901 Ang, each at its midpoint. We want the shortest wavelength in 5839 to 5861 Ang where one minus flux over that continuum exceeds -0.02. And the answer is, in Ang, 5843.11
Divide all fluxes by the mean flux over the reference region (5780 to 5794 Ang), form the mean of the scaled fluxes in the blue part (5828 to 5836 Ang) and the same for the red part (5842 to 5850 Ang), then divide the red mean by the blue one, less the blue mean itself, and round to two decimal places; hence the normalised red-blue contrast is -0.13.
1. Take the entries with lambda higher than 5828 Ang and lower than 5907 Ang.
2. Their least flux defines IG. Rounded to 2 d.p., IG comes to 14.47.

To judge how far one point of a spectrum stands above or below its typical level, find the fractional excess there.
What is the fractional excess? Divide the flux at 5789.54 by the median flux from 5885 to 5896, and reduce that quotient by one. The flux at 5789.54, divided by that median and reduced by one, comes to 0.15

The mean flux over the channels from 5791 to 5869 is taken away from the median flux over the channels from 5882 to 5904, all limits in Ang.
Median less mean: -2.8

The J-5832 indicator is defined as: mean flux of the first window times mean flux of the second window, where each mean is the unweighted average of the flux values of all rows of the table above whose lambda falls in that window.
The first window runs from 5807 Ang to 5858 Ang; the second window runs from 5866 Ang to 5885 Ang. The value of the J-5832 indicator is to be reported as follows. 427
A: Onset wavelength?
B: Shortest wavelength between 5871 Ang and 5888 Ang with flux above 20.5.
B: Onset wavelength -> 5875.49 Ang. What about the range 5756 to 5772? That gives 5757.64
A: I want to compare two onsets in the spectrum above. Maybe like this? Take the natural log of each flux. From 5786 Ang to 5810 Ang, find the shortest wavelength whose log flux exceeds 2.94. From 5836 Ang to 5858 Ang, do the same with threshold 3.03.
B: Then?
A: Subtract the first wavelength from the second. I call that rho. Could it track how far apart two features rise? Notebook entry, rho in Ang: 48.2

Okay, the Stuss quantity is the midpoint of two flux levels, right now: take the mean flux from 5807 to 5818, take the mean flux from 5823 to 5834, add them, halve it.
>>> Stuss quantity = 20.6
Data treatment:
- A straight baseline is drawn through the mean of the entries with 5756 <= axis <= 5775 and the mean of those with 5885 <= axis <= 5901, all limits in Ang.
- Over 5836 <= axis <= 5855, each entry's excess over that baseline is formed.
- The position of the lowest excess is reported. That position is 5853.89 Ang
